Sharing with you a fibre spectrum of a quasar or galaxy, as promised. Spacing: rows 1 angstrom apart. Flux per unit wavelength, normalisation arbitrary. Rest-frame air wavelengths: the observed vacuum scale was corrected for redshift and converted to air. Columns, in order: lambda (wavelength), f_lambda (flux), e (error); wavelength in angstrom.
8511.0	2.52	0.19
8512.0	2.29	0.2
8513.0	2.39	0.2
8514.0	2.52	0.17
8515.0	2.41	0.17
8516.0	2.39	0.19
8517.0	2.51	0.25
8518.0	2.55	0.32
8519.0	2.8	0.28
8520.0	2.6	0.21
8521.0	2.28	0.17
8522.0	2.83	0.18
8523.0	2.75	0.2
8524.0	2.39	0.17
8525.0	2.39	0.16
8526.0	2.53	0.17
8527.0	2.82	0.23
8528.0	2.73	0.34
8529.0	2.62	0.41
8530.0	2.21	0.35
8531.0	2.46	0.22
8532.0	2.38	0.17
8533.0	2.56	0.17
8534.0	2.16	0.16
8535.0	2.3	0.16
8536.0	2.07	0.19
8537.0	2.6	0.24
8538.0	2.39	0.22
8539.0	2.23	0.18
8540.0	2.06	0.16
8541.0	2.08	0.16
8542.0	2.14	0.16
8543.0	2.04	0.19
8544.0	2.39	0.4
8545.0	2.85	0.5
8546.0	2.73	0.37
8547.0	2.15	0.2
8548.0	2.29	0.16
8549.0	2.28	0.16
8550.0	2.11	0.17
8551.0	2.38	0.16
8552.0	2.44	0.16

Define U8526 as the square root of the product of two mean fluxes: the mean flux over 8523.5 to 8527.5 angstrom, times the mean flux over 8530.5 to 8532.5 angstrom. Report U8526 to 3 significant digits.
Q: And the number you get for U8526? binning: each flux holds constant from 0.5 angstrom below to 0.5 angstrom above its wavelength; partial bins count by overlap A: 2.48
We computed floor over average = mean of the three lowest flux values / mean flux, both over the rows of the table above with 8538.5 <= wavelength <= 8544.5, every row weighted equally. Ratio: 0.955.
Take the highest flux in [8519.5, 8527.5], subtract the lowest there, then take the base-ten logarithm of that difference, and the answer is -0.26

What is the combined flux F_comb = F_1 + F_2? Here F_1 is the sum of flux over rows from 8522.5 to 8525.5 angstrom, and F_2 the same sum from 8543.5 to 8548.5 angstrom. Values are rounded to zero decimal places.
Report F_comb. 20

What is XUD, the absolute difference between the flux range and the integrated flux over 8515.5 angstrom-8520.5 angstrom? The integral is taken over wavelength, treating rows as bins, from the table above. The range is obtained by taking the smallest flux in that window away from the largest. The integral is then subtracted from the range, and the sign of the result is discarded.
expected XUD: 12.4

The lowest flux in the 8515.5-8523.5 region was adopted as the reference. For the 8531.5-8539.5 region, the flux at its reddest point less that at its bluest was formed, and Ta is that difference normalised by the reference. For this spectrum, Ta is -0.07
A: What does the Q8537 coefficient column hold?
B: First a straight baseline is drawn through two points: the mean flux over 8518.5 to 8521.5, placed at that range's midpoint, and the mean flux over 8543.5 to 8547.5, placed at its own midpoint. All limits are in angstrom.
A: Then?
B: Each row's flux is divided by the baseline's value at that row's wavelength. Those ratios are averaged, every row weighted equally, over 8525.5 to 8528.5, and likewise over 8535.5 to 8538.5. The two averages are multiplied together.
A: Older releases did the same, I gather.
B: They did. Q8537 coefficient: 0.98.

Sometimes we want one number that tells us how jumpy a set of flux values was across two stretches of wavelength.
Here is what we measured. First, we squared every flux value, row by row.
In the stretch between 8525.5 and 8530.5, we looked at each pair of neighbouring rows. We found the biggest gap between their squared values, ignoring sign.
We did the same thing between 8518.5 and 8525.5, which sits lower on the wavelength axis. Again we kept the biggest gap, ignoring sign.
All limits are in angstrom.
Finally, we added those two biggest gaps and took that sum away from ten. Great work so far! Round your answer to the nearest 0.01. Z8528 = 5.21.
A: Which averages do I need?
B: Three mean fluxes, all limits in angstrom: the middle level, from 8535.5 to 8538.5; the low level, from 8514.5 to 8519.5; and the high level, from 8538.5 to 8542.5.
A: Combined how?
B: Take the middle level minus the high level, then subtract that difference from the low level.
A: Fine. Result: 2.31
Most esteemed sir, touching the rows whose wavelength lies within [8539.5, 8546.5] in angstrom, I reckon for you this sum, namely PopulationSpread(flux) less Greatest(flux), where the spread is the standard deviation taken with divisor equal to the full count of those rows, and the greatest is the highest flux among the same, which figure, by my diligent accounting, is -2.54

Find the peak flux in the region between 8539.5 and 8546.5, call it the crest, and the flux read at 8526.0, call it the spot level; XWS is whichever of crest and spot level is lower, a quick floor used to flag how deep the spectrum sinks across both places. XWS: 2.53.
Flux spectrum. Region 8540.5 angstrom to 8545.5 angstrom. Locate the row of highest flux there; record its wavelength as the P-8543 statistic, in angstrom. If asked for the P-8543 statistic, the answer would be 8545.0 angstrom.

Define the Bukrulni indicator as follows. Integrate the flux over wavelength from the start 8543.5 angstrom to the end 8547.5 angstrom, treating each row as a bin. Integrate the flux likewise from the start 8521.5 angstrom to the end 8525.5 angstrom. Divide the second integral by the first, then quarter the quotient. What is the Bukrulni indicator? 0.256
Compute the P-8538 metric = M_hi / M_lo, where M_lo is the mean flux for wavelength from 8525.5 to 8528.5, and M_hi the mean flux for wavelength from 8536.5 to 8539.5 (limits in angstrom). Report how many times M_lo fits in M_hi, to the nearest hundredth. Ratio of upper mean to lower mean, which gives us 0.89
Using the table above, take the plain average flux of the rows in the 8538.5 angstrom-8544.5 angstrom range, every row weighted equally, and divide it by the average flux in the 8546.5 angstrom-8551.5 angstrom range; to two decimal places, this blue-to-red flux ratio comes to 0.96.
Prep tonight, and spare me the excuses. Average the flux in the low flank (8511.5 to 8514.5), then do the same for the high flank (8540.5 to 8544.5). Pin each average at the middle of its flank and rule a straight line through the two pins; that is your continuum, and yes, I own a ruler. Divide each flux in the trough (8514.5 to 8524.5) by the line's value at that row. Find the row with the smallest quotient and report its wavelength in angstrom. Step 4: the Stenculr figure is 8521.0 angstrom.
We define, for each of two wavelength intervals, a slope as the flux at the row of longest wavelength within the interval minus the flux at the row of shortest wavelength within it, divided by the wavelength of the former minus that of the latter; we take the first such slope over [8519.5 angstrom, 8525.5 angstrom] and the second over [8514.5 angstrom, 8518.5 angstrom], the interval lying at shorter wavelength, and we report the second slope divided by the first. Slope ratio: -1.1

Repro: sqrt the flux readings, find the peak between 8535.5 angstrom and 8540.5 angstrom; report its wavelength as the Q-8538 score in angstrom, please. 8537.0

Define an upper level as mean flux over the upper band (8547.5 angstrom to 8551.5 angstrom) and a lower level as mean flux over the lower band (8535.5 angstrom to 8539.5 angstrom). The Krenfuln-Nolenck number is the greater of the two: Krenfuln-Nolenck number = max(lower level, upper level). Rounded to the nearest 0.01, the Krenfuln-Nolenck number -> 2.32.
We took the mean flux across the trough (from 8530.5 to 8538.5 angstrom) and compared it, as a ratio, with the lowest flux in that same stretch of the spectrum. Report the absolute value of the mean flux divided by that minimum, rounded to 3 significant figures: 1.14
